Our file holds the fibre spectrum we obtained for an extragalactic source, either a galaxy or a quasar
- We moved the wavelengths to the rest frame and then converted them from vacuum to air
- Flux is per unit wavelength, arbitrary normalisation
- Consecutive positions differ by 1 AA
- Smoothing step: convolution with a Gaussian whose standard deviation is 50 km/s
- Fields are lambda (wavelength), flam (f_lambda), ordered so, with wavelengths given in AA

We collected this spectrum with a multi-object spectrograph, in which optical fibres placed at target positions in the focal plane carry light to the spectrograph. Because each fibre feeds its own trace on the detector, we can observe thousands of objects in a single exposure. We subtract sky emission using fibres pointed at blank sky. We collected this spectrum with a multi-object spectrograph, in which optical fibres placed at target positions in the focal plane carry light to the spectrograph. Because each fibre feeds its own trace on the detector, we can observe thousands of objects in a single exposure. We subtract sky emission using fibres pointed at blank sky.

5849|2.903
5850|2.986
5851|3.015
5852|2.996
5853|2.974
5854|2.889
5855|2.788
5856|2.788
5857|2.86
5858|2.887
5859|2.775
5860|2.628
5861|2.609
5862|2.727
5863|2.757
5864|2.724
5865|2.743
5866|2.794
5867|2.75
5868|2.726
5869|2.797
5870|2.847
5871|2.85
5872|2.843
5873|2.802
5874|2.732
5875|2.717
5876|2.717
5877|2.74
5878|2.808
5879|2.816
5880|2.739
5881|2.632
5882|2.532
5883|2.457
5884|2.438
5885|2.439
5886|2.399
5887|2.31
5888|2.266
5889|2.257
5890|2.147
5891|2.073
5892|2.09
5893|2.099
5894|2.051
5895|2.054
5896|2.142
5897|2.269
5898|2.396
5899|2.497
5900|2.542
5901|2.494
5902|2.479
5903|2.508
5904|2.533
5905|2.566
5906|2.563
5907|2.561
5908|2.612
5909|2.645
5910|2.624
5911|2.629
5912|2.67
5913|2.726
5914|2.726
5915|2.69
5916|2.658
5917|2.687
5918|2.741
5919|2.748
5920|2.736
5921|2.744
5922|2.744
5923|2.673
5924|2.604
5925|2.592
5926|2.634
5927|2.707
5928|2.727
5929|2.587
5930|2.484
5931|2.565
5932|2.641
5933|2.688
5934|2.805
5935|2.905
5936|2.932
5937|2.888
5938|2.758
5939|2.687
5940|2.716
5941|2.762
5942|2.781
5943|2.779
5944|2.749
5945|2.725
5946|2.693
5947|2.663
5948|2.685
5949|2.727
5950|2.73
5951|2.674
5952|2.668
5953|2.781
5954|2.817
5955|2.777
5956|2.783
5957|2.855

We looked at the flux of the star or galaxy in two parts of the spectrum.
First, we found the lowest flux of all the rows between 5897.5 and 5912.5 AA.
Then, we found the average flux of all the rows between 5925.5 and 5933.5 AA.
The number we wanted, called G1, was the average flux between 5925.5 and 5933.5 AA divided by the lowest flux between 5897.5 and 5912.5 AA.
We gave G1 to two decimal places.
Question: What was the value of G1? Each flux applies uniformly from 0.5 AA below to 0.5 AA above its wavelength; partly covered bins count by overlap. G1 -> 1.10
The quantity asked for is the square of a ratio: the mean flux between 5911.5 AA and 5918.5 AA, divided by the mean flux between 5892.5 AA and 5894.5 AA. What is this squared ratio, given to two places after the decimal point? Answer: 1.69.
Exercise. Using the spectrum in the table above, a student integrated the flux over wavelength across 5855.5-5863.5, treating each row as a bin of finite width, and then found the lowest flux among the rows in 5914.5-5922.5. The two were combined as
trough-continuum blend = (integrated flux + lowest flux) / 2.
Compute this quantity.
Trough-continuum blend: 12.3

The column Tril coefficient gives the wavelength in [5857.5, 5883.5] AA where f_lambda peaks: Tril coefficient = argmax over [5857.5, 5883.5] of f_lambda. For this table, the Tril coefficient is 5858 AA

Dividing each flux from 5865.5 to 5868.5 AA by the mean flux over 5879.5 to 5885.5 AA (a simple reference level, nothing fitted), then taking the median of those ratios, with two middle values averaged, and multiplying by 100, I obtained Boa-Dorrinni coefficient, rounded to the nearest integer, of 108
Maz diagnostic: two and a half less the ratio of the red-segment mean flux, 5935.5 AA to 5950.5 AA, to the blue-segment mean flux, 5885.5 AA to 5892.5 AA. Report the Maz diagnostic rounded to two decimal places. 1.26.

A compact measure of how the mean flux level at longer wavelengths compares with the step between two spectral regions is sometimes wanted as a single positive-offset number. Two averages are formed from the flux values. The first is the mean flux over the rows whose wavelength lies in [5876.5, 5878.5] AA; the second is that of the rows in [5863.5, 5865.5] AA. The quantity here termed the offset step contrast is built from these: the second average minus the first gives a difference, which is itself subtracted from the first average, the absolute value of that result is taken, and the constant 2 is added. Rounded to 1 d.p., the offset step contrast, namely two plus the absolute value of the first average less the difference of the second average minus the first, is 4.8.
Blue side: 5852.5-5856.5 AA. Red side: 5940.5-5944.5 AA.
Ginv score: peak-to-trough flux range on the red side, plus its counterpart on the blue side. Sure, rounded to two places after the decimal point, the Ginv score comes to 0.22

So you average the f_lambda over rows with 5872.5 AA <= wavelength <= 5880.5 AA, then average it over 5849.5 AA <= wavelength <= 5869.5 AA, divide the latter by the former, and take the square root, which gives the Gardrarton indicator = 1.01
